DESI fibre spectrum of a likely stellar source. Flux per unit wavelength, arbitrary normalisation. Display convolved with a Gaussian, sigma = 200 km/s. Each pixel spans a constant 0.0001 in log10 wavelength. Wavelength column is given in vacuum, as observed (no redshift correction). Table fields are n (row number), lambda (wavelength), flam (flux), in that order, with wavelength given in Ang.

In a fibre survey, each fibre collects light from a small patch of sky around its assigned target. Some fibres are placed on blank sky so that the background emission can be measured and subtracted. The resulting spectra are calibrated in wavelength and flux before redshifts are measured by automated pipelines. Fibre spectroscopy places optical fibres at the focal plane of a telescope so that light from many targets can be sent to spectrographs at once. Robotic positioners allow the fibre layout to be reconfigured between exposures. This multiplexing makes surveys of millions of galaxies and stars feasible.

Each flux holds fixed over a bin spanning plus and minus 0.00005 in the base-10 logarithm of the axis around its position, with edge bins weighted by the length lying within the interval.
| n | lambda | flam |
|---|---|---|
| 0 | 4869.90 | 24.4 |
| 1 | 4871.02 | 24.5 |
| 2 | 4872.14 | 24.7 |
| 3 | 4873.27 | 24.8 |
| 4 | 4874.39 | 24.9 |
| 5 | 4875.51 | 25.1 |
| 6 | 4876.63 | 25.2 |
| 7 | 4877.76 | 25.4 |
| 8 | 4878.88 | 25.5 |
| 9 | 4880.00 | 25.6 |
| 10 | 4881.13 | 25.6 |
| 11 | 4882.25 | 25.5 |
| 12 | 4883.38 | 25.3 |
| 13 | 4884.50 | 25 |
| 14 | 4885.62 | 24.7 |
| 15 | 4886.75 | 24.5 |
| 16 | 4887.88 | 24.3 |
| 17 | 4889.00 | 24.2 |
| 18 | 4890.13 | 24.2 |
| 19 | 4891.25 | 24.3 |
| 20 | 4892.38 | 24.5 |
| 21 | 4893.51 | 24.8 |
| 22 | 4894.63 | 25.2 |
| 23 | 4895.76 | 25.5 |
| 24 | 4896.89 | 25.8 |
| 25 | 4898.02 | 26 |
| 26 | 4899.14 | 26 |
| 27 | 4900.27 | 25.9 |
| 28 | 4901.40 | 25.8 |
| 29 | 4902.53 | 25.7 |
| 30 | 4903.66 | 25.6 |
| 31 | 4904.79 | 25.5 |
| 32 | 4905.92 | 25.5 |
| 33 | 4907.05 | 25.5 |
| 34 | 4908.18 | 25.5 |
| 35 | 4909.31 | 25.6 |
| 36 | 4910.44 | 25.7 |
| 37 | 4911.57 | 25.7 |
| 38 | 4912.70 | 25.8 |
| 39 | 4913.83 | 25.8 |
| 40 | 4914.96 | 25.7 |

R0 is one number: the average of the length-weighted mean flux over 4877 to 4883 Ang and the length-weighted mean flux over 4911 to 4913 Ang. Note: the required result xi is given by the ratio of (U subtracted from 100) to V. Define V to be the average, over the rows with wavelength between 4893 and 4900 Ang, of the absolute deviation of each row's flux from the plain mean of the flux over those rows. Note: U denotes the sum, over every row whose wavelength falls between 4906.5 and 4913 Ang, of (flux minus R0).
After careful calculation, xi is 261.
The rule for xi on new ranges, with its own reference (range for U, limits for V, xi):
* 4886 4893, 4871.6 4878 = 497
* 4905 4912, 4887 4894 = 564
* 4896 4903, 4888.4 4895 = 317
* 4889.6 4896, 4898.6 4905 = 701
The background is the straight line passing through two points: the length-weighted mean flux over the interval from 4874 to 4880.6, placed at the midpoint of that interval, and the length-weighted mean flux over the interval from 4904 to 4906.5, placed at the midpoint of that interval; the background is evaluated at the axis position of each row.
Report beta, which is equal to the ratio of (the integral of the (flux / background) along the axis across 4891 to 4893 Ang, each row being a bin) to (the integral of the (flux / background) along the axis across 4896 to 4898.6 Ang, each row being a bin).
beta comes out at 0.72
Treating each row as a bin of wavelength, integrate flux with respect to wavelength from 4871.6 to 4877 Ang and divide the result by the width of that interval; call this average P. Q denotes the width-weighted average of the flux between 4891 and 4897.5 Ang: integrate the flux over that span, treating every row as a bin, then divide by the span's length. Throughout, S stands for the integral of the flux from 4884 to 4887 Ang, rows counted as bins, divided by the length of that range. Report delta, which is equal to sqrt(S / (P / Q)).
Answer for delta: 4.98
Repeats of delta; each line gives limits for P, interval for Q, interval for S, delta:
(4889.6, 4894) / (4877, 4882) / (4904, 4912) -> 5.16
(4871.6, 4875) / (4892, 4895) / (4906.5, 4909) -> 5.06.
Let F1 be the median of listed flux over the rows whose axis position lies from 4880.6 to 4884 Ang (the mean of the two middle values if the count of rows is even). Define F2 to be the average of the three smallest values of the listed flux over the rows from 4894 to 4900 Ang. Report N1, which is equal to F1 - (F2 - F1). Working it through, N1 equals 25.5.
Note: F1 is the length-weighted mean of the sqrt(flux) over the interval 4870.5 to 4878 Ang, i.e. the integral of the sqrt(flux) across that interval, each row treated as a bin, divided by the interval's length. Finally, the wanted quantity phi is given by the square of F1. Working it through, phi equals 24.9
